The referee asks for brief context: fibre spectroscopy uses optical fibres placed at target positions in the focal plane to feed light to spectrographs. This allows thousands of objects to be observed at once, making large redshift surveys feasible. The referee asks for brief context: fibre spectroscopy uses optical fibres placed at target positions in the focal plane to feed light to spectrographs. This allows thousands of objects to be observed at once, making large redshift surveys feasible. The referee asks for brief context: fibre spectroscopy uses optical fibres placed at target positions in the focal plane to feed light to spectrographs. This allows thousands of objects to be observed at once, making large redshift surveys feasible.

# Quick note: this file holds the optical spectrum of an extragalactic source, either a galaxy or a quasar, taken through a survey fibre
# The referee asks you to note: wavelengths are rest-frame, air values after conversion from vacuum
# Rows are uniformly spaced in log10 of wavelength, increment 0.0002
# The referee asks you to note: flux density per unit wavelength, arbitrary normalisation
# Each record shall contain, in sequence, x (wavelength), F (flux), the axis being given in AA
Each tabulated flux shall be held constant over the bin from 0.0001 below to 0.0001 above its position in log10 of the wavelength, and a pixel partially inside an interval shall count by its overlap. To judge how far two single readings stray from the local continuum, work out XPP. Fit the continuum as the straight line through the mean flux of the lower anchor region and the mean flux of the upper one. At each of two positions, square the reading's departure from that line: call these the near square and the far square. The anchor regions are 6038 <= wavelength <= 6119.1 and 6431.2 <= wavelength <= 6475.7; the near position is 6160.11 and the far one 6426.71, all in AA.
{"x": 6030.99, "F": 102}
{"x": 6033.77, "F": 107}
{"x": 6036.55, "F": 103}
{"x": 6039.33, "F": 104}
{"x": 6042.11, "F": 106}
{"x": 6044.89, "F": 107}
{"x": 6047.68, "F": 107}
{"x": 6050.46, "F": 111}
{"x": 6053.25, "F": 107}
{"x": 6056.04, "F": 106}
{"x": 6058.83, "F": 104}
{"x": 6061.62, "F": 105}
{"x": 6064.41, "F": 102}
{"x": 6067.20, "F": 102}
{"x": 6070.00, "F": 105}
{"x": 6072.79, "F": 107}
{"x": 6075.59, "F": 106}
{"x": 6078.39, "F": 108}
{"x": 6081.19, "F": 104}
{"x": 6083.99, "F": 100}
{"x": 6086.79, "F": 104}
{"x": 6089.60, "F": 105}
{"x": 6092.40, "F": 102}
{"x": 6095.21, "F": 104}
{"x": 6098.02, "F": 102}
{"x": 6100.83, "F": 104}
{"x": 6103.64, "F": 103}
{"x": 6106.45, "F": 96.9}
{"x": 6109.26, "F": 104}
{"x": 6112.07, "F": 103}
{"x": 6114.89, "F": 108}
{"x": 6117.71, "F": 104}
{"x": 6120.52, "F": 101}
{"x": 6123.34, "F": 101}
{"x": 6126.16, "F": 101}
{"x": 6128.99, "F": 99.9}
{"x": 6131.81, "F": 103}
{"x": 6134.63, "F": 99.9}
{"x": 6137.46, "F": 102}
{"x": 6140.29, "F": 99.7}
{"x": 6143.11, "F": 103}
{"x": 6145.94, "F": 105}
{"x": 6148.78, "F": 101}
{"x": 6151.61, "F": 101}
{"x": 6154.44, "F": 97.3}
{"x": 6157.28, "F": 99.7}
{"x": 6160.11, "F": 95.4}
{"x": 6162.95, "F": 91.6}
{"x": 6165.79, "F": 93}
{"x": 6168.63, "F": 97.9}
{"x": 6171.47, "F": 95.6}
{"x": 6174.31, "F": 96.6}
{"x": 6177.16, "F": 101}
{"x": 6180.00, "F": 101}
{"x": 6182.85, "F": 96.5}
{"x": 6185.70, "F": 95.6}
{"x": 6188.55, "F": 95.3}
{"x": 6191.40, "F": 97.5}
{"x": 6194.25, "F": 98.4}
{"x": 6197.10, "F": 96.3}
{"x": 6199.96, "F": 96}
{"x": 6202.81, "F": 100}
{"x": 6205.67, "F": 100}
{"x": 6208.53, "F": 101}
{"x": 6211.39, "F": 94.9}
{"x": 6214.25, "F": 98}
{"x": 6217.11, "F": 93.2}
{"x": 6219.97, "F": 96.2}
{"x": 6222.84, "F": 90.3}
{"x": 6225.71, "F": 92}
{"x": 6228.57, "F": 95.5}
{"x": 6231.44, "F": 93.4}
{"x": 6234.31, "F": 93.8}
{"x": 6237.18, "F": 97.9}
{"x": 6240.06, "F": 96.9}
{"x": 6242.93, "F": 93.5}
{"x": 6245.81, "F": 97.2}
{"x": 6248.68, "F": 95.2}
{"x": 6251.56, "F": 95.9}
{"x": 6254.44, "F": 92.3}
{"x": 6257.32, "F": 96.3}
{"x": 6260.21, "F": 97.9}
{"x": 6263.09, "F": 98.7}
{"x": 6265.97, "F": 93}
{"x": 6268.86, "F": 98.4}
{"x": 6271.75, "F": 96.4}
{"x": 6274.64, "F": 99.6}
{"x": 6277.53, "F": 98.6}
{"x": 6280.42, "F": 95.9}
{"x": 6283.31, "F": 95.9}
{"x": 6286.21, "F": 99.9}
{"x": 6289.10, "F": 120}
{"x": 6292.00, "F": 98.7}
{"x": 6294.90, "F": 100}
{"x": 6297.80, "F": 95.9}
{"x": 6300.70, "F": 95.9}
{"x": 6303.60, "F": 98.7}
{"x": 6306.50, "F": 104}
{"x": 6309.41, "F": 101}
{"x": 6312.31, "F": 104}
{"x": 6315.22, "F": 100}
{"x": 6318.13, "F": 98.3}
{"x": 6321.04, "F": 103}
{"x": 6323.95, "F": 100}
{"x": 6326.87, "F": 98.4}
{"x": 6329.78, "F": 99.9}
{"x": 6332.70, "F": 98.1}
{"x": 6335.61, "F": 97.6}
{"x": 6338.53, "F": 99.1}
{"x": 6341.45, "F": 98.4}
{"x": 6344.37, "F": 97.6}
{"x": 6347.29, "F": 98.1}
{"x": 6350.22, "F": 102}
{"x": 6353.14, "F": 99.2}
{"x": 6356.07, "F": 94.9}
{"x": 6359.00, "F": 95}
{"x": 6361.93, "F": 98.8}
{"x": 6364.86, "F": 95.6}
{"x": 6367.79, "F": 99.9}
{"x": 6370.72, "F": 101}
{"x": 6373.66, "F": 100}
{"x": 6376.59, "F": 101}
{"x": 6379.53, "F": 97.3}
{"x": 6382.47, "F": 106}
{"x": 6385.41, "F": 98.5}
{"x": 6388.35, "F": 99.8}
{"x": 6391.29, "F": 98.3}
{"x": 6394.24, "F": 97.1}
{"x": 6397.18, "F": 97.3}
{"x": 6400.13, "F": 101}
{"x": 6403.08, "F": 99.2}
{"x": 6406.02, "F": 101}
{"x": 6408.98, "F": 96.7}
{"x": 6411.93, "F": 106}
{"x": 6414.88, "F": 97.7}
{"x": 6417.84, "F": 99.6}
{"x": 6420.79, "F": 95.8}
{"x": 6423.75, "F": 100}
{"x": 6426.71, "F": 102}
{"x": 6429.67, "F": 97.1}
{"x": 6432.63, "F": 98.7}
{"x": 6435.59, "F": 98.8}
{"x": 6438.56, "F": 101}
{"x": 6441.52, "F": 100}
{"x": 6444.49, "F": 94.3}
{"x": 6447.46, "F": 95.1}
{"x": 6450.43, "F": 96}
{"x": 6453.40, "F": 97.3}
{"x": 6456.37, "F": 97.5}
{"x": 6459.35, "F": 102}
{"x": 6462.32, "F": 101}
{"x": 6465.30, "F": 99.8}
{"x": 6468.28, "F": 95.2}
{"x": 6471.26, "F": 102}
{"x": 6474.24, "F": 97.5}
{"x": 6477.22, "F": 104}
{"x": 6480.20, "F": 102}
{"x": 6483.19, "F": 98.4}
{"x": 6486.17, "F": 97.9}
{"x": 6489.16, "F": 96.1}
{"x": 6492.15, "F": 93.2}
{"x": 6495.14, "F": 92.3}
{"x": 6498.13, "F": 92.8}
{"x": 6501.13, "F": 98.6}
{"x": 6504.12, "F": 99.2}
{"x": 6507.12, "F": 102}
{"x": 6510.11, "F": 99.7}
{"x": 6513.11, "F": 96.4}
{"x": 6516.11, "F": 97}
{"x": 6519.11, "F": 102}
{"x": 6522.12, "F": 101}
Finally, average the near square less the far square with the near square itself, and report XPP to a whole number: 56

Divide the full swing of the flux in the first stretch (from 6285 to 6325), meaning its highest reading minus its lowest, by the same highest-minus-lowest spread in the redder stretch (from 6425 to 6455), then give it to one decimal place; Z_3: 3.1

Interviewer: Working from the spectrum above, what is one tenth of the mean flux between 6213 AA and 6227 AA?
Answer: 9.4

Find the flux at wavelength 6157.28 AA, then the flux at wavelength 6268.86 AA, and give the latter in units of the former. 0.99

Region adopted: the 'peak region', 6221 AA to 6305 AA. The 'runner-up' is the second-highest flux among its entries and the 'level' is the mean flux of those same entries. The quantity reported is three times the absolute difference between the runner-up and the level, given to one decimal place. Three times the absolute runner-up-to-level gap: 8.9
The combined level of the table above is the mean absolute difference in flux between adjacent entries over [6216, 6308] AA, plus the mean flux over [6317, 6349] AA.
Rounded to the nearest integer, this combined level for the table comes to 103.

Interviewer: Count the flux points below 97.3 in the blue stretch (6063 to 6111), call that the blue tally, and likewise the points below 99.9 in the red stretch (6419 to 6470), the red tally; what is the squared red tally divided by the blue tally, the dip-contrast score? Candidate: 121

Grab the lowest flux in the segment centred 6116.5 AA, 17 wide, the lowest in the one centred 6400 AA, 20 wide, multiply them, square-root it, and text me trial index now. 98.8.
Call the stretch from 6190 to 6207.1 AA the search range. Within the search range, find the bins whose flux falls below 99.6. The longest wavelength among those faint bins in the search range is 6199.96 AA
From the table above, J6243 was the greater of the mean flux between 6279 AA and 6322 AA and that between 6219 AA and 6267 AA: 100.7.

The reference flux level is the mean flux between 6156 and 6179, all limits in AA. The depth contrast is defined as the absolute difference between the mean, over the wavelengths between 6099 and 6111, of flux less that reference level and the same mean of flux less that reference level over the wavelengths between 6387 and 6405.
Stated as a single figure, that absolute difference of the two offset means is 3.2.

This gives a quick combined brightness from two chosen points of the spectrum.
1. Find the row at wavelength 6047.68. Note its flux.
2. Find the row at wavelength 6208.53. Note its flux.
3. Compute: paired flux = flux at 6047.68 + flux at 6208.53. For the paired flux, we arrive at 208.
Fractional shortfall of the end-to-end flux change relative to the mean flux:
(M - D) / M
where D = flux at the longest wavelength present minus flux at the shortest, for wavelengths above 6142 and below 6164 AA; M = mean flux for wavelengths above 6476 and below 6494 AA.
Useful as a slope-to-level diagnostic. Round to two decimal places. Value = 1.12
